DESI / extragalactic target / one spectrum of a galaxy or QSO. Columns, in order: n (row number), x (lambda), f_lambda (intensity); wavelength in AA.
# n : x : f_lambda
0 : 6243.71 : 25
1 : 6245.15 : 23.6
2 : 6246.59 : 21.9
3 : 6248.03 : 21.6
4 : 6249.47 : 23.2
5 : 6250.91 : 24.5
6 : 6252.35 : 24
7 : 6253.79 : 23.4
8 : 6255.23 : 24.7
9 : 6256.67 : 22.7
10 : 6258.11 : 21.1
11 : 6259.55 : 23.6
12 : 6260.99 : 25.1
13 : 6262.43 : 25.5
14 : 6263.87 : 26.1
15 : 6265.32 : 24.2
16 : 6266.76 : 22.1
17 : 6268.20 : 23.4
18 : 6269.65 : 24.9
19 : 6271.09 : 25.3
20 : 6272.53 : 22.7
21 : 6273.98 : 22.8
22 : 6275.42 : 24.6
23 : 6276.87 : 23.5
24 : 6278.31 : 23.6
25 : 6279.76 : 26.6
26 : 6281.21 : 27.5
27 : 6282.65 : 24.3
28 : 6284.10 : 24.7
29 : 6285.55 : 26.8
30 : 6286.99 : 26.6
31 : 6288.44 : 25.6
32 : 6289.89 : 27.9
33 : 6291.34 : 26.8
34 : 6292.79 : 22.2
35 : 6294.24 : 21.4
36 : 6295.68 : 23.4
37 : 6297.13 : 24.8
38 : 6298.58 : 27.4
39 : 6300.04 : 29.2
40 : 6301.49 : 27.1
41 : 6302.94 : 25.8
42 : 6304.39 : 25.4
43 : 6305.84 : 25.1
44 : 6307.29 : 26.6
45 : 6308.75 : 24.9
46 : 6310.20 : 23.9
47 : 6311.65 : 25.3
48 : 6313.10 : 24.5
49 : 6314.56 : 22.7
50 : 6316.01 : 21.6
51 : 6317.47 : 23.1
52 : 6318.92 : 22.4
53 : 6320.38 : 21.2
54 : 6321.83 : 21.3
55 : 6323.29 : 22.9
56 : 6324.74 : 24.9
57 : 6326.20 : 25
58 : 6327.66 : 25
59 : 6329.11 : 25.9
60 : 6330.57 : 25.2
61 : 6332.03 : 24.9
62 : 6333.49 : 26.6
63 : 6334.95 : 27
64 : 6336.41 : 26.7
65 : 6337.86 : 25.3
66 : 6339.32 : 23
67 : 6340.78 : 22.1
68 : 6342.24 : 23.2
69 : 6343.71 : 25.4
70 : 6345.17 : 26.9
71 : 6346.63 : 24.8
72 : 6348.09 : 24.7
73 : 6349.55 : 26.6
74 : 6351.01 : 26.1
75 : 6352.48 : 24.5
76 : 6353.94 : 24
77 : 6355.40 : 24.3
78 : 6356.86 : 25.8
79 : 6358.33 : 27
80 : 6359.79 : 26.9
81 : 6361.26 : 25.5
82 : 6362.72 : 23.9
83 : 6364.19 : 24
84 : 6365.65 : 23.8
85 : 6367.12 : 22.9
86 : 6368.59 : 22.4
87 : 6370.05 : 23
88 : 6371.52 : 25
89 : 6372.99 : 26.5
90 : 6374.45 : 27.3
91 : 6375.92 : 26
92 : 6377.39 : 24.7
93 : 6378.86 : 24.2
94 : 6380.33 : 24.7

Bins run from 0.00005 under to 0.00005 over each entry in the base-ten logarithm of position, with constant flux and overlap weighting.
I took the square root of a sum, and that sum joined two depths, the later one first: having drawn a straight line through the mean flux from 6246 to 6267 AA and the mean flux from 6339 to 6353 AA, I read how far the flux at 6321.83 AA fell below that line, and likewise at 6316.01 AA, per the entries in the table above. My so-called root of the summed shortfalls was 2.4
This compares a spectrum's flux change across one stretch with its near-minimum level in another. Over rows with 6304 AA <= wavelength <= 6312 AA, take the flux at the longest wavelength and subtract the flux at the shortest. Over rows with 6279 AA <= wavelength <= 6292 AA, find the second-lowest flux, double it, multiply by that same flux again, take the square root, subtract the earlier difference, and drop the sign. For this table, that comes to 35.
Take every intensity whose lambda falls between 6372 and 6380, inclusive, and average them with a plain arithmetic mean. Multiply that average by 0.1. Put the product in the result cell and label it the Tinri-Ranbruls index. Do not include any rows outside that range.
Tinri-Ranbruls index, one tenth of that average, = 2.57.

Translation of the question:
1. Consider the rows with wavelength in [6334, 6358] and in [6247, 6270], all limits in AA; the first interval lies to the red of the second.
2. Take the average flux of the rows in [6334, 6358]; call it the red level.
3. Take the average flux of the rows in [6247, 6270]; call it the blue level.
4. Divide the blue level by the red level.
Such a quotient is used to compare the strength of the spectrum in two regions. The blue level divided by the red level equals 0.95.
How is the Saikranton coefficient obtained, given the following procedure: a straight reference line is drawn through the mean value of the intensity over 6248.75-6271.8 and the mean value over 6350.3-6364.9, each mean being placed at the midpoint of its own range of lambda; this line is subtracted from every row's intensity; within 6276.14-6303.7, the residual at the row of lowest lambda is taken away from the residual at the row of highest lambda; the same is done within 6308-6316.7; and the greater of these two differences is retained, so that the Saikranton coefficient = 2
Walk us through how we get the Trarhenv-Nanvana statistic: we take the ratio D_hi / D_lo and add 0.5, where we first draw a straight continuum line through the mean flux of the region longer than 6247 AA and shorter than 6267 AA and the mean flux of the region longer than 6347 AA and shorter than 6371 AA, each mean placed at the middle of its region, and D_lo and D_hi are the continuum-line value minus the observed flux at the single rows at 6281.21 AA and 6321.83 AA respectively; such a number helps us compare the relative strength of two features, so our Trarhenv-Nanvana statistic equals -0.4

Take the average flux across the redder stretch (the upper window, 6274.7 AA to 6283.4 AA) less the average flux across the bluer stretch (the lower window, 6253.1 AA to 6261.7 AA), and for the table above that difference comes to 2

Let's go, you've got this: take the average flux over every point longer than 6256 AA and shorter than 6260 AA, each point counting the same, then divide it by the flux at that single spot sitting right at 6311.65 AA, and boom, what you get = 0.89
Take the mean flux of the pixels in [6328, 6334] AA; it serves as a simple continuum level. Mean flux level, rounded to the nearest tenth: 25.6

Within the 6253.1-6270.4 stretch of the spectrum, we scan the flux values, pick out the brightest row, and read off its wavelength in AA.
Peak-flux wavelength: 6263.87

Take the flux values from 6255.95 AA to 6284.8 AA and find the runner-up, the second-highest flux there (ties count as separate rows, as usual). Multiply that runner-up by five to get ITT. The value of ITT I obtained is 133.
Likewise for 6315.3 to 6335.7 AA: 133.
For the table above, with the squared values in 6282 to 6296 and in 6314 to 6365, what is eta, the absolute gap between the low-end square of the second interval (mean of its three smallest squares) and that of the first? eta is 43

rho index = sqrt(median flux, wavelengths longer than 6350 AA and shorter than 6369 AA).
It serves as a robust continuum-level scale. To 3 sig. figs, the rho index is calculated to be 4.93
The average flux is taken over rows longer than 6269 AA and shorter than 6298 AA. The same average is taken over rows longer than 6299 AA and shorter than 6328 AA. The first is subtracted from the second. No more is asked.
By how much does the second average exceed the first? -0.41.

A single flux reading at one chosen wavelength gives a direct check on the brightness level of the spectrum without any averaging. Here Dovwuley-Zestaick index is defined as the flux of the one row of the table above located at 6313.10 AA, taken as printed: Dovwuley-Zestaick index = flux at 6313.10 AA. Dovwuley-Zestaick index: 24.5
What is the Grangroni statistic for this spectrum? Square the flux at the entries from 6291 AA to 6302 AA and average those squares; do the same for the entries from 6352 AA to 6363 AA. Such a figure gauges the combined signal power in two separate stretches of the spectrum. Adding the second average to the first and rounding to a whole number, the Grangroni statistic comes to 1284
